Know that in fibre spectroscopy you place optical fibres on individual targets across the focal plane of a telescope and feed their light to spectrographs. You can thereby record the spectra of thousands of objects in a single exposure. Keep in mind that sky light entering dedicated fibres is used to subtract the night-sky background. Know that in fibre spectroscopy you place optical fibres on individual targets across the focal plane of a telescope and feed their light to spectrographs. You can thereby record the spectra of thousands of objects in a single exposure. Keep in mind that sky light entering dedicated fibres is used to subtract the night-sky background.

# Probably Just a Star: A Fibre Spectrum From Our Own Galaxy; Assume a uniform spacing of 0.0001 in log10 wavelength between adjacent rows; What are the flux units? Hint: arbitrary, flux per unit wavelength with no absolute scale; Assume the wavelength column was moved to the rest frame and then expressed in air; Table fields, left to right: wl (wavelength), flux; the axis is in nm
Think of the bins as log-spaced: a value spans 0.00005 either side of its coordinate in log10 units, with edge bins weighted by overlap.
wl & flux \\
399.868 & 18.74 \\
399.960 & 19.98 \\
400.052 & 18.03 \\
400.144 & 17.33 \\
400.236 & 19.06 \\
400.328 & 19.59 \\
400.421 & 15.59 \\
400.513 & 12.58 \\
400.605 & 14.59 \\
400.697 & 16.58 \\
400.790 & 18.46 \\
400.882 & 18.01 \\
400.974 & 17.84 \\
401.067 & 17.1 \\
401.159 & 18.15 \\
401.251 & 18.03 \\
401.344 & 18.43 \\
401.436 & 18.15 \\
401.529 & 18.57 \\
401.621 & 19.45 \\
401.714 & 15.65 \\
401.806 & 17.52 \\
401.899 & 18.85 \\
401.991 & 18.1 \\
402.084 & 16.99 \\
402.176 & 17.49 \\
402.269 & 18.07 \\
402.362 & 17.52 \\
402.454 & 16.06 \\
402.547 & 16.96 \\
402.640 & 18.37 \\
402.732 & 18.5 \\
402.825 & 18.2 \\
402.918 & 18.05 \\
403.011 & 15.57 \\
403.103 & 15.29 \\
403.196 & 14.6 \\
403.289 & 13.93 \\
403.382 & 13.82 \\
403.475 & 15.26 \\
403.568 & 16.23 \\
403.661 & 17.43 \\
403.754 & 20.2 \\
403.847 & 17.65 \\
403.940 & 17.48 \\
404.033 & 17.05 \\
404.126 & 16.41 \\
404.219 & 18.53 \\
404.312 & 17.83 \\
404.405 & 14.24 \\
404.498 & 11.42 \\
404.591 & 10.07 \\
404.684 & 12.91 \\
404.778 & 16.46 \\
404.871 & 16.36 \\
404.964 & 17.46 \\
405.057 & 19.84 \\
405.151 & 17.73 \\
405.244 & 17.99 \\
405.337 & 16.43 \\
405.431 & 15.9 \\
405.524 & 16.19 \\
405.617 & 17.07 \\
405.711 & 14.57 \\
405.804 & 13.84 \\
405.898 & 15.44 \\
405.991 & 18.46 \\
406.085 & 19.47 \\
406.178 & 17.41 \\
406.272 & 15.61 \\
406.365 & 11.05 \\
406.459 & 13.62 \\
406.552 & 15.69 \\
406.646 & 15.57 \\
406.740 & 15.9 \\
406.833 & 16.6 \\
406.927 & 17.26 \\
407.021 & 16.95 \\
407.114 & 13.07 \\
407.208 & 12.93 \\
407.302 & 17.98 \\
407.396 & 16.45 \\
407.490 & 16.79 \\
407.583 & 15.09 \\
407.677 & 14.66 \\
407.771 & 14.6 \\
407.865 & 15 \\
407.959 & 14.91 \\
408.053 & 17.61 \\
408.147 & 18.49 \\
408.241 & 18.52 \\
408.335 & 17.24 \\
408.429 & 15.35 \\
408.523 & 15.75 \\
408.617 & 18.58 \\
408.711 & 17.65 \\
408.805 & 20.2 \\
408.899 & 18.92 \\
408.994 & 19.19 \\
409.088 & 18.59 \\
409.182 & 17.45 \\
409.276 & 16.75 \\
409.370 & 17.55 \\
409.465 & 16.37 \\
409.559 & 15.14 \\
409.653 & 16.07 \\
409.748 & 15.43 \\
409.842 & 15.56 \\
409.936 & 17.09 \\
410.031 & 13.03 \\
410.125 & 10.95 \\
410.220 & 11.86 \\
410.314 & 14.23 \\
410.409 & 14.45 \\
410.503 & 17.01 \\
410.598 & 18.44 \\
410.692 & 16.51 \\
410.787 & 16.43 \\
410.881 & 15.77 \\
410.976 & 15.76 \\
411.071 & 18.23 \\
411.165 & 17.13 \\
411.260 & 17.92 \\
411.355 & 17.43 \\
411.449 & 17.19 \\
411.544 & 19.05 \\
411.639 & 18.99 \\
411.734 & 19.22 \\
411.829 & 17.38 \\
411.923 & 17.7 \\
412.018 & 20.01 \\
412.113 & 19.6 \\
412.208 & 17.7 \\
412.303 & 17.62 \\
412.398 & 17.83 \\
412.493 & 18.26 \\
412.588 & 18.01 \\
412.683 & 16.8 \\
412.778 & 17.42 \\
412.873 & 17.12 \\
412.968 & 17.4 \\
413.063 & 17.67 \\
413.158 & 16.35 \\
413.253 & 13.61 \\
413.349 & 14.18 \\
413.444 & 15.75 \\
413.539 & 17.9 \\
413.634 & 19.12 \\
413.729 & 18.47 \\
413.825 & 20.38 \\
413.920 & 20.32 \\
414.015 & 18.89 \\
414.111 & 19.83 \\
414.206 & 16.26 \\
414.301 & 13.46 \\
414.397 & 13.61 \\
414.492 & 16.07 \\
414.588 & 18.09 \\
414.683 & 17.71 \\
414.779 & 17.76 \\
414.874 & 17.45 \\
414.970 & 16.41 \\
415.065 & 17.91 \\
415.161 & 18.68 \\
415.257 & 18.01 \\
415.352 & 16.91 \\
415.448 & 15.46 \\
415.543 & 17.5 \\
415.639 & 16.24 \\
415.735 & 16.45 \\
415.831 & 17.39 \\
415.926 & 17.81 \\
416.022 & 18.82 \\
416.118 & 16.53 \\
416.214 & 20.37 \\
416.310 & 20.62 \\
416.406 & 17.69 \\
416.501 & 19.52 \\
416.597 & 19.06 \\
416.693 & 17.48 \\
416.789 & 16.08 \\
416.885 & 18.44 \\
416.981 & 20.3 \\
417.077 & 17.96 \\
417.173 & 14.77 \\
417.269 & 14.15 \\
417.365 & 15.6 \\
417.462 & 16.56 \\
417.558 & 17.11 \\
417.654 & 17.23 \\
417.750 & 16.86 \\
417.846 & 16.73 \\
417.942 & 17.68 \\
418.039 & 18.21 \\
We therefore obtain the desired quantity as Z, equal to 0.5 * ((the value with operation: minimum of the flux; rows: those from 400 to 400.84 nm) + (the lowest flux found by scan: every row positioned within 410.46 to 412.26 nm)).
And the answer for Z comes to 14.2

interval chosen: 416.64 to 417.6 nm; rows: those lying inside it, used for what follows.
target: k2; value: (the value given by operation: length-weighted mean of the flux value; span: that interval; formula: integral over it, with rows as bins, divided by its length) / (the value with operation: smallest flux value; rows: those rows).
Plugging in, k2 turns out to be 1.19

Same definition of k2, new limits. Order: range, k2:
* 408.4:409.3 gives 1.17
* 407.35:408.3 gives 1.11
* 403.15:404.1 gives 1.18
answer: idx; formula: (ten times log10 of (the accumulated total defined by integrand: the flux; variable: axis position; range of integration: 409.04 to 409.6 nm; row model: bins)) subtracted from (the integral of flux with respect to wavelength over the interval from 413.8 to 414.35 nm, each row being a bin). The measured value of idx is 0.2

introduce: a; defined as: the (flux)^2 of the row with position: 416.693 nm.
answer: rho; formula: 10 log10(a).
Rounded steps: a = 306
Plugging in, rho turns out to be 24.9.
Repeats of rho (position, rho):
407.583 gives 23.6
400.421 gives 23.9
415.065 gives 25.1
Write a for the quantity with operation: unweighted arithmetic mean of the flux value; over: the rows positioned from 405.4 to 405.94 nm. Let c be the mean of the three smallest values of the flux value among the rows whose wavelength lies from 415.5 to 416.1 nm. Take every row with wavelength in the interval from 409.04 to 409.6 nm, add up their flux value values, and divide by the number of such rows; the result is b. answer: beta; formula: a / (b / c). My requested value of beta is 15.2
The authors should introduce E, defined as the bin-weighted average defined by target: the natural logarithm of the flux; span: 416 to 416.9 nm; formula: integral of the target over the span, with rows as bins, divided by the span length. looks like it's 2.912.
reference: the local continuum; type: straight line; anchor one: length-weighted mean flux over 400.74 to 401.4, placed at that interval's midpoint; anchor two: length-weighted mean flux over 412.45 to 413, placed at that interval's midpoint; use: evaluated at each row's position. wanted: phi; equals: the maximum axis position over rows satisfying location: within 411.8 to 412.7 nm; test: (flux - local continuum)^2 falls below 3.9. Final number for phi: 412.683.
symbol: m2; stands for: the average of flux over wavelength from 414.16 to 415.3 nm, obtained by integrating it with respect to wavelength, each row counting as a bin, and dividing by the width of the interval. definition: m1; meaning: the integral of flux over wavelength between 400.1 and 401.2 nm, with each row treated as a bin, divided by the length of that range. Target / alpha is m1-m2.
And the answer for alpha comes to 0.3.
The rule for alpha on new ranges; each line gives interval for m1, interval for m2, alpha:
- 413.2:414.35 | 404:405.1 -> 1.6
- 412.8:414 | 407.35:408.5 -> 1.2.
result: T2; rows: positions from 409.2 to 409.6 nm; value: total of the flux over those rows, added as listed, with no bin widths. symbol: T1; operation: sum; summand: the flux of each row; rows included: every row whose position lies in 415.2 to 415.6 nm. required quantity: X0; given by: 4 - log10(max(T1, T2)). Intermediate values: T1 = 68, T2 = 66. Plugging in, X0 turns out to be 2.17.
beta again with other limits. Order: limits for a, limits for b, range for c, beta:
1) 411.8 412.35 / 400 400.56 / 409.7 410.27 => 12.9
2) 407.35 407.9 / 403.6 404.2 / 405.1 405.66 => 14.1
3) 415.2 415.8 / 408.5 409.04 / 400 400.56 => 13.8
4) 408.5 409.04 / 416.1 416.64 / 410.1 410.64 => 12.0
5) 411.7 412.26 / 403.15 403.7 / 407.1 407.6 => 16.7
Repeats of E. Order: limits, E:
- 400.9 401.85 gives 2.883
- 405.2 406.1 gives 2.793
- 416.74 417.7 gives 2.816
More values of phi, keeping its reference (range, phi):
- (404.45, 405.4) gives 405.337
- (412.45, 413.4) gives 413.158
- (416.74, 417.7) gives 417.654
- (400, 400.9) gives 400.882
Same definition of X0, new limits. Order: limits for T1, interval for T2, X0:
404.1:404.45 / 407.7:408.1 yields 2.17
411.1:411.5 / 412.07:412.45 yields 2.14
